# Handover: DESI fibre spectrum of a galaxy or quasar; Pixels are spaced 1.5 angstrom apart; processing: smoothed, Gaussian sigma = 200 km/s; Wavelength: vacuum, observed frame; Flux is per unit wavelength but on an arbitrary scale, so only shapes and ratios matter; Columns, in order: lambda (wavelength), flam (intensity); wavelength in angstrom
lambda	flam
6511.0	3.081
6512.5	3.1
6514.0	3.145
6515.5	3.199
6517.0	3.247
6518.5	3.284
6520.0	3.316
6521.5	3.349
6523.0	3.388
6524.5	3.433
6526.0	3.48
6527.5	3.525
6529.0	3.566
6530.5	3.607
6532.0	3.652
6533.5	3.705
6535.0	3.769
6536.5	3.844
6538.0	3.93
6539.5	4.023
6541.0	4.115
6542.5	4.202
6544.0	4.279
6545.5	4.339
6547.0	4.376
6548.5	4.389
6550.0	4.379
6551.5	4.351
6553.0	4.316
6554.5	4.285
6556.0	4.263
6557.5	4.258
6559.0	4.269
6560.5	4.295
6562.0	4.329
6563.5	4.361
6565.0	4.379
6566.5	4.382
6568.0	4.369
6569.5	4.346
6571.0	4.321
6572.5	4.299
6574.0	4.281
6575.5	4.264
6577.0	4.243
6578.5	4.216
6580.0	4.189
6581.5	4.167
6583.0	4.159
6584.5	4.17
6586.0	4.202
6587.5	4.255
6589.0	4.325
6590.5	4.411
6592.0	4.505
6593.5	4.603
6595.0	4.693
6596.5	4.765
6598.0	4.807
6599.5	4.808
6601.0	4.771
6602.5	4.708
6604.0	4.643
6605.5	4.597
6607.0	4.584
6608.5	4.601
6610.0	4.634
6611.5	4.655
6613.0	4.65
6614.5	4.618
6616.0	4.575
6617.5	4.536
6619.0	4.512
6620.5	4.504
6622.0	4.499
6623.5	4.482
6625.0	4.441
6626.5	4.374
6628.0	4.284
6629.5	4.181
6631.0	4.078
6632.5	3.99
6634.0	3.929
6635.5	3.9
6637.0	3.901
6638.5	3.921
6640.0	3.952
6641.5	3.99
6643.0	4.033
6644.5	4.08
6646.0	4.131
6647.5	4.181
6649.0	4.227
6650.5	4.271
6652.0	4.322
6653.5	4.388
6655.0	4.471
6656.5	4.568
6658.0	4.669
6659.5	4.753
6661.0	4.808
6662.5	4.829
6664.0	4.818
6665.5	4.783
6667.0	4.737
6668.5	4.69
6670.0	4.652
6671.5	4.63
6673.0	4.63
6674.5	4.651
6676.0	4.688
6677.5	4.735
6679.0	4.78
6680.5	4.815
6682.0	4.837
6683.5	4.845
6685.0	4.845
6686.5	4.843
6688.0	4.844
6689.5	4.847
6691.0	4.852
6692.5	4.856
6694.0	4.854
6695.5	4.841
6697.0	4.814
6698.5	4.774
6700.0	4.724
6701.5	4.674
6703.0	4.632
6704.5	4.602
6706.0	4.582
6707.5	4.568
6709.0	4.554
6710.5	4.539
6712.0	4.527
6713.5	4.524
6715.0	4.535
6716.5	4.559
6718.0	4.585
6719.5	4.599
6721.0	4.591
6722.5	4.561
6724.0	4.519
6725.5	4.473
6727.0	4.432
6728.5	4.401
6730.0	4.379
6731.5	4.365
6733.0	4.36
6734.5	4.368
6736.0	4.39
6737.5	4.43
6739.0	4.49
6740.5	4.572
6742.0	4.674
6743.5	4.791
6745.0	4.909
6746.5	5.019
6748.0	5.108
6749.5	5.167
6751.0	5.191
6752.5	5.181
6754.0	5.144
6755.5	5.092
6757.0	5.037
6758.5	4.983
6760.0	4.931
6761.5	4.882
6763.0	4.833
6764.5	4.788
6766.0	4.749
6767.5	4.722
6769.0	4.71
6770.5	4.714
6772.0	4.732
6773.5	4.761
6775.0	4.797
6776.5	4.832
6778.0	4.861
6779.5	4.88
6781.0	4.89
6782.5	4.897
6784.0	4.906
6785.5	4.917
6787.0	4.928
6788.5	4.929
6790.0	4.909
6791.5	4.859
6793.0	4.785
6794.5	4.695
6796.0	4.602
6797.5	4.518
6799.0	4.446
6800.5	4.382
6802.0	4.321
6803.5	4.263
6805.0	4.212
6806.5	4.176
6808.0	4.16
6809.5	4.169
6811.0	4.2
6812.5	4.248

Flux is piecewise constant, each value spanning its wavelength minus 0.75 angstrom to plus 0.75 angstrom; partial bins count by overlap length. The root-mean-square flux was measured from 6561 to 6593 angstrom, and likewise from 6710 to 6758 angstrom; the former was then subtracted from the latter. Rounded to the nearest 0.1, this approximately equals 0.4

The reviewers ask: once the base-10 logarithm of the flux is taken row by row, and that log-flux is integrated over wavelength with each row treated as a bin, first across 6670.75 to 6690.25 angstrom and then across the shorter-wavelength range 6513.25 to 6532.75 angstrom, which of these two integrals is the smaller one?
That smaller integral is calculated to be 10.4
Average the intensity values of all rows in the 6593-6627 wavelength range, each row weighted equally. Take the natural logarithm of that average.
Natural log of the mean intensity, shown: 1.53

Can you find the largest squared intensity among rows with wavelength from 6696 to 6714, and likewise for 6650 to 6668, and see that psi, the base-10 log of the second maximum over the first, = 0.00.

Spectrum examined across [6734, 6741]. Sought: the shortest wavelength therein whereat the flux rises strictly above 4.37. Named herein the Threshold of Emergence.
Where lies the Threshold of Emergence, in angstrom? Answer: 6736.0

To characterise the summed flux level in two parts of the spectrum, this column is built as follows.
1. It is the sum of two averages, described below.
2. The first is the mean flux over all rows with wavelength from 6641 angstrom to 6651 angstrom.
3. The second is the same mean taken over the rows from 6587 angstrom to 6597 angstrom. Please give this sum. 8.64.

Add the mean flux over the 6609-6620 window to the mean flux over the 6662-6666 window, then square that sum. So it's 88.5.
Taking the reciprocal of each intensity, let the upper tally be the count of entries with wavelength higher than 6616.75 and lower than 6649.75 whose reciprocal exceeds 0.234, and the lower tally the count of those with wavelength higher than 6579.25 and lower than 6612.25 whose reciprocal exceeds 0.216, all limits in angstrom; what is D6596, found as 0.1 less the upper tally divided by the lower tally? -1.0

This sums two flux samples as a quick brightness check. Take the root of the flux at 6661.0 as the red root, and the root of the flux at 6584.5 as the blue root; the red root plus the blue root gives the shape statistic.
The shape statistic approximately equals 4.23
